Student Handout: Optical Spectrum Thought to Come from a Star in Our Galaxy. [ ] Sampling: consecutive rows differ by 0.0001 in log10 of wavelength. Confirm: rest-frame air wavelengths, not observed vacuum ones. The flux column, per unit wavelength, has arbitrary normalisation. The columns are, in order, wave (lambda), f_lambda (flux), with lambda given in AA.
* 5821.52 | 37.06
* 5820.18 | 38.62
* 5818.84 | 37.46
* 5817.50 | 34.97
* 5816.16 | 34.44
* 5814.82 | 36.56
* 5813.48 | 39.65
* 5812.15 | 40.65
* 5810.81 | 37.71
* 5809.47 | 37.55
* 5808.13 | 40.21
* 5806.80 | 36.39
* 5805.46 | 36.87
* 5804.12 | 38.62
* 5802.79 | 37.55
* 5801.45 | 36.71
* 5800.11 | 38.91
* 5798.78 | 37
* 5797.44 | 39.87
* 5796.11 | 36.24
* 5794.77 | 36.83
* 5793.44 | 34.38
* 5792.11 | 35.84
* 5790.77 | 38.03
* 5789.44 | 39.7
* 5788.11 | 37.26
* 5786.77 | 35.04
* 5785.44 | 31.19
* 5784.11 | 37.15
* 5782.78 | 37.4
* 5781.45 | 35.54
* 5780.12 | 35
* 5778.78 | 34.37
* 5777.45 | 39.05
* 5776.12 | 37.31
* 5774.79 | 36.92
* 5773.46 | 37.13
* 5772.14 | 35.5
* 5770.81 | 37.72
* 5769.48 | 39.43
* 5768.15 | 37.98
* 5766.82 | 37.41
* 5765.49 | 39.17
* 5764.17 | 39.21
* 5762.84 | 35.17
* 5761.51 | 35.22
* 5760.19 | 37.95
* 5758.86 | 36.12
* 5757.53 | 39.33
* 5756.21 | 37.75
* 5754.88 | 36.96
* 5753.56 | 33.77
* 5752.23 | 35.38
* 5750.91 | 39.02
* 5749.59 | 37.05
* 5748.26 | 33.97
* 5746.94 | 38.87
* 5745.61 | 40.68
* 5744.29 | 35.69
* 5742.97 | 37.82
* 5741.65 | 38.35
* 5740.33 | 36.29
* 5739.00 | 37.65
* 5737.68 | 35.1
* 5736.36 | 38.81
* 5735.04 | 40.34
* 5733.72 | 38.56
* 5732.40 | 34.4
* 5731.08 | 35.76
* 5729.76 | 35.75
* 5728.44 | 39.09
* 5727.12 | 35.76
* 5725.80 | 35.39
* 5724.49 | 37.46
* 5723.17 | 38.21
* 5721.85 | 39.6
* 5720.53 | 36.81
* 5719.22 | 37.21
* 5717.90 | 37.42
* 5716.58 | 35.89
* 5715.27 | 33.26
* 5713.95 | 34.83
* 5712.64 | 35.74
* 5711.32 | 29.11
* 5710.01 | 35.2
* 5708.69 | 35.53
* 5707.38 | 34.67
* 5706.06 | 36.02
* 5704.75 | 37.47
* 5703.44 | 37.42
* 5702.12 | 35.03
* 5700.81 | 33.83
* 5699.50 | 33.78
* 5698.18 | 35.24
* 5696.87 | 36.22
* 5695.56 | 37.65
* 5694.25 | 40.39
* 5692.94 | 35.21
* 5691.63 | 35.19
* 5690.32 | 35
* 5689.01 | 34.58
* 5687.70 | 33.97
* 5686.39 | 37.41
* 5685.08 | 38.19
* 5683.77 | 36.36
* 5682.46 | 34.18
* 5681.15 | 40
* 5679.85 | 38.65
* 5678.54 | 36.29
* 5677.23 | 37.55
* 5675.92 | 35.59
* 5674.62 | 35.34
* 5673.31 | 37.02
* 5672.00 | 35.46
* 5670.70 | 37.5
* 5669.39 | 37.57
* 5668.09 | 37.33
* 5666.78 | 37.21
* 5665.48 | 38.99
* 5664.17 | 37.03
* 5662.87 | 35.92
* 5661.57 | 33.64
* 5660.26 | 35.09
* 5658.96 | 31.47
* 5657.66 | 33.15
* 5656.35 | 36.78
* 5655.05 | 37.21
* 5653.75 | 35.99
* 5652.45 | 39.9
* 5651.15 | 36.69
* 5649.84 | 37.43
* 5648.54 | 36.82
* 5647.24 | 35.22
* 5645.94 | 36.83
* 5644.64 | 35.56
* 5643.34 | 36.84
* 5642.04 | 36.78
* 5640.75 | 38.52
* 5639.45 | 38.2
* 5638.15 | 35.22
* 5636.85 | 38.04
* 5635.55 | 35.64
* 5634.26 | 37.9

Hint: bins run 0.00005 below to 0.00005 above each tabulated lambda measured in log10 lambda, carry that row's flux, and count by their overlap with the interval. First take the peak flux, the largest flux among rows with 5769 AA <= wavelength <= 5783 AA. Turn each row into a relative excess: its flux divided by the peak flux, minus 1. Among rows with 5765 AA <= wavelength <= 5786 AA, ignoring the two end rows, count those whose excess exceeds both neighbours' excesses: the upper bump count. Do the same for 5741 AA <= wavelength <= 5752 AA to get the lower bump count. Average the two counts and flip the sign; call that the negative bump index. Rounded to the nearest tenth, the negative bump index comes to -2.5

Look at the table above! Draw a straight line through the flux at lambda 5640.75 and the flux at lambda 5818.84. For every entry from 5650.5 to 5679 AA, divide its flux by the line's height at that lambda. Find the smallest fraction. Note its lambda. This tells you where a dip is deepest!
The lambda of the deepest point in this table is 5658.96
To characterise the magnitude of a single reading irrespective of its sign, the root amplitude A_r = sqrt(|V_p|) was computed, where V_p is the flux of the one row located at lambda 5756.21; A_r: 6.14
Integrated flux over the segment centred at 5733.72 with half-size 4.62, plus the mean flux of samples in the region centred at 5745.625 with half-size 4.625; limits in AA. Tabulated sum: 379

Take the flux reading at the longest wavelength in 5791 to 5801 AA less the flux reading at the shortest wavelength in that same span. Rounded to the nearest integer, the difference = 3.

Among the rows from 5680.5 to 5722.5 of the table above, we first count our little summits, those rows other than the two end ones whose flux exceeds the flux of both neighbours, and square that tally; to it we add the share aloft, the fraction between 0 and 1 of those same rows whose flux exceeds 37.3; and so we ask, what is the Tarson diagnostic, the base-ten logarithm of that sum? 1.56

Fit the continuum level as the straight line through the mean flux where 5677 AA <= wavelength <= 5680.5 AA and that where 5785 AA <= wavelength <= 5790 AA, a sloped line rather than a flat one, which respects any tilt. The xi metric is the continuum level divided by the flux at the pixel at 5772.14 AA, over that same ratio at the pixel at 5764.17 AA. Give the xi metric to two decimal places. 1.10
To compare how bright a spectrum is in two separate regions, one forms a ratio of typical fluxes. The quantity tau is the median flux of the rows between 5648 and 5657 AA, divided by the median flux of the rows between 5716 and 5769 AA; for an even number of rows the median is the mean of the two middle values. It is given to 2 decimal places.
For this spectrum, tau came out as 0.98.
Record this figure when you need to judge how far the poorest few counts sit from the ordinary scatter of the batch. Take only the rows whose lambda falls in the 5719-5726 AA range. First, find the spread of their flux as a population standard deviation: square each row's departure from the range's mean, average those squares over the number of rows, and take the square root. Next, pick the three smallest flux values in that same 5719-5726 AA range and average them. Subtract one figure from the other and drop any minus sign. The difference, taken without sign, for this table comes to 35.2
